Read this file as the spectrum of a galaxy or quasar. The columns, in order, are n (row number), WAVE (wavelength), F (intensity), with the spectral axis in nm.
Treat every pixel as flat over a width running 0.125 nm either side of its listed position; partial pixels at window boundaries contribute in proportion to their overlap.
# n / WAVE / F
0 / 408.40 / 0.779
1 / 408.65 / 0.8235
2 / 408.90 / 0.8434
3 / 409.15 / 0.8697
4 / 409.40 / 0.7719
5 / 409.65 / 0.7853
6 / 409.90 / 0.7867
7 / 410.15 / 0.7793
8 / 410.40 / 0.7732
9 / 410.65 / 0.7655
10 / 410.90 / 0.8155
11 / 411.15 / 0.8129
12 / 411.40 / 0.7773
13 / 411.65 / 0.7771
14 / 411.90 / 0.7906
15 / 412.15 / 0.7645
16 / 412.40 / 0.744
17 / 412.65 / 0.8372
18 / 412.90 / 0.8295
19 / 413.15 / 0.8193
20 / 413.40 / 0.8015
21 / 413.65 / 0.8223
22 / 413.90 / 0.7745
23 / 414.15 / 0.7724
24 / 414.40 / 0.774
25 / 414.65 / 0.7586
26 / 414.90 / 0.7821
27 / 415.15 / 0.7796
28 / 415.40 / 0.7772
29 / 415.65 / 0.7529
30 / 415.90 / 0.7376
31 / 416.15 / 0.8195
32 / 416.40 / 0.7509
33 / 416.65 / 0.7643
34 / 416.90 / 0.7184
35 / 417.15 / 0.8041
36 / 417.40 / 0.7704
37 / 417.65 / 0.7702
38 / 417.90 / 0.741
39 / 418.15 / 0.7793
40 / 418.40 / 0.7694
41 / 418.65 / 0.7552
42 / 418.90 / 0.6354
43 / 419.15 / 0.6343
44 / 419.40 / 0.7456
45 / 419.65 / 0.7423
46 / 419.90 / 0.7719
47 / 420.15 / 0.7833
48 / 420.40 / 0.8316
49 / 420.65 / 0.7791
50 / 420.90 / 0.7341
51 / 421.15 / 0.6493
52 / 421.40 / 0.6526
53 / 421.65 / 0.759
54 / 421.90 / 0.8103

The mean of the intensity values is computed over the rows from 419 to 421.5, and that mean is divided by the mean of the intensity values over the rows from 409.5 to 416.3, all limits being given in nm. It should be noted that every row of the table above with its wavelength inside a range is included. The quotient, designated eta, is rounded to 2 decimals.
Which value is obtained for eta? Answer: 0.93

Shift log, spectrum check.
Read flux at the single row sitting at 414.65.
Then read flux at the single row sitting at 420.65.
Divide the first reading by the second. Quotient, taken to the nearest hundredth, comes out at 0.97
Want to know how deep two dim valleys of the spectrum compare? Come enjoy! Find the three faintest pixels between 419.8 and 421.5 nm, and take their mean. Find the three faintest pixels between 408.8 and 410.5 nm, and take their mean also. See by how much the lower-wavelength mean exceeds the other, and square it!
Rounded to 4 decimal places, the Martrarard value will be 0.0092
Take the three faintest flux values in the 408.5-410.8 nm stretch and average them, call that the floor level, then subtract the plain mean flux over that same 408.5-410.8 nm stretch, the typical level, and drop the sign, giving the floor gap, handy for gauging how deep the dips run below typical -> 0.030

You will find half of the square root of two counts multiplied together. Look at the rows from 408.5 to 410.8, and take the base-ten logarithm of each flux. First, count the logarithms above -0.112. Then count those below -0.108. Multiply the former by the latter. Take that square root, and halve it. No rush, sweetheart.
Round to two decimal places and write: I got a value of 2.65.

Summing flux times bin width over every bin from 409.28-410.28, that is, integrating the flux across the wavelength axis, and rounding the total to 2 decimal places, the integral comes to 0.78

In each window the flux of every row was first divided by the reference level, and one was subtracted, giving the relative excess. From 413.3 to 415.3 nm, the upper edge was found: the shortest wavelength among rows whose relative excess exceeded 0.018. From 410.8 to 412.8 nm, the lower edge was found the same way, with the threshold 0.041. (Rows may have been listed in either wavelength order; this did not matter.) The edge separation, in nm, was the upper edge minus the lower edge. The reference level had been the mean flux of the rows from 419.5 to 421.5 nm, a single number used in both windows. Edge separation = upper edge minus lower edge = 2.50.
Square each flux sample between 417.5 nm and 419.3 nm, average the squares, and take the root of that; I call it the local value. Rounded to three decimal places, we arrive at 0.729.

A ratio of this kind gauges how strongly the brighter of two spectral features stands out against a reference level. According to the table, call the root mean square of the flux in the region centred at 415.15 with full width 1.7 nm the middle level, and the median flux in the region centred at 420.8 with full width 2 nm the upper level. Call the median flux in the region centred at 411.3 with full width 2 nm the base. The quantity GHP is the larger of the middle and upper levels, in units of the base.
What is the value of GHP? 0.99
